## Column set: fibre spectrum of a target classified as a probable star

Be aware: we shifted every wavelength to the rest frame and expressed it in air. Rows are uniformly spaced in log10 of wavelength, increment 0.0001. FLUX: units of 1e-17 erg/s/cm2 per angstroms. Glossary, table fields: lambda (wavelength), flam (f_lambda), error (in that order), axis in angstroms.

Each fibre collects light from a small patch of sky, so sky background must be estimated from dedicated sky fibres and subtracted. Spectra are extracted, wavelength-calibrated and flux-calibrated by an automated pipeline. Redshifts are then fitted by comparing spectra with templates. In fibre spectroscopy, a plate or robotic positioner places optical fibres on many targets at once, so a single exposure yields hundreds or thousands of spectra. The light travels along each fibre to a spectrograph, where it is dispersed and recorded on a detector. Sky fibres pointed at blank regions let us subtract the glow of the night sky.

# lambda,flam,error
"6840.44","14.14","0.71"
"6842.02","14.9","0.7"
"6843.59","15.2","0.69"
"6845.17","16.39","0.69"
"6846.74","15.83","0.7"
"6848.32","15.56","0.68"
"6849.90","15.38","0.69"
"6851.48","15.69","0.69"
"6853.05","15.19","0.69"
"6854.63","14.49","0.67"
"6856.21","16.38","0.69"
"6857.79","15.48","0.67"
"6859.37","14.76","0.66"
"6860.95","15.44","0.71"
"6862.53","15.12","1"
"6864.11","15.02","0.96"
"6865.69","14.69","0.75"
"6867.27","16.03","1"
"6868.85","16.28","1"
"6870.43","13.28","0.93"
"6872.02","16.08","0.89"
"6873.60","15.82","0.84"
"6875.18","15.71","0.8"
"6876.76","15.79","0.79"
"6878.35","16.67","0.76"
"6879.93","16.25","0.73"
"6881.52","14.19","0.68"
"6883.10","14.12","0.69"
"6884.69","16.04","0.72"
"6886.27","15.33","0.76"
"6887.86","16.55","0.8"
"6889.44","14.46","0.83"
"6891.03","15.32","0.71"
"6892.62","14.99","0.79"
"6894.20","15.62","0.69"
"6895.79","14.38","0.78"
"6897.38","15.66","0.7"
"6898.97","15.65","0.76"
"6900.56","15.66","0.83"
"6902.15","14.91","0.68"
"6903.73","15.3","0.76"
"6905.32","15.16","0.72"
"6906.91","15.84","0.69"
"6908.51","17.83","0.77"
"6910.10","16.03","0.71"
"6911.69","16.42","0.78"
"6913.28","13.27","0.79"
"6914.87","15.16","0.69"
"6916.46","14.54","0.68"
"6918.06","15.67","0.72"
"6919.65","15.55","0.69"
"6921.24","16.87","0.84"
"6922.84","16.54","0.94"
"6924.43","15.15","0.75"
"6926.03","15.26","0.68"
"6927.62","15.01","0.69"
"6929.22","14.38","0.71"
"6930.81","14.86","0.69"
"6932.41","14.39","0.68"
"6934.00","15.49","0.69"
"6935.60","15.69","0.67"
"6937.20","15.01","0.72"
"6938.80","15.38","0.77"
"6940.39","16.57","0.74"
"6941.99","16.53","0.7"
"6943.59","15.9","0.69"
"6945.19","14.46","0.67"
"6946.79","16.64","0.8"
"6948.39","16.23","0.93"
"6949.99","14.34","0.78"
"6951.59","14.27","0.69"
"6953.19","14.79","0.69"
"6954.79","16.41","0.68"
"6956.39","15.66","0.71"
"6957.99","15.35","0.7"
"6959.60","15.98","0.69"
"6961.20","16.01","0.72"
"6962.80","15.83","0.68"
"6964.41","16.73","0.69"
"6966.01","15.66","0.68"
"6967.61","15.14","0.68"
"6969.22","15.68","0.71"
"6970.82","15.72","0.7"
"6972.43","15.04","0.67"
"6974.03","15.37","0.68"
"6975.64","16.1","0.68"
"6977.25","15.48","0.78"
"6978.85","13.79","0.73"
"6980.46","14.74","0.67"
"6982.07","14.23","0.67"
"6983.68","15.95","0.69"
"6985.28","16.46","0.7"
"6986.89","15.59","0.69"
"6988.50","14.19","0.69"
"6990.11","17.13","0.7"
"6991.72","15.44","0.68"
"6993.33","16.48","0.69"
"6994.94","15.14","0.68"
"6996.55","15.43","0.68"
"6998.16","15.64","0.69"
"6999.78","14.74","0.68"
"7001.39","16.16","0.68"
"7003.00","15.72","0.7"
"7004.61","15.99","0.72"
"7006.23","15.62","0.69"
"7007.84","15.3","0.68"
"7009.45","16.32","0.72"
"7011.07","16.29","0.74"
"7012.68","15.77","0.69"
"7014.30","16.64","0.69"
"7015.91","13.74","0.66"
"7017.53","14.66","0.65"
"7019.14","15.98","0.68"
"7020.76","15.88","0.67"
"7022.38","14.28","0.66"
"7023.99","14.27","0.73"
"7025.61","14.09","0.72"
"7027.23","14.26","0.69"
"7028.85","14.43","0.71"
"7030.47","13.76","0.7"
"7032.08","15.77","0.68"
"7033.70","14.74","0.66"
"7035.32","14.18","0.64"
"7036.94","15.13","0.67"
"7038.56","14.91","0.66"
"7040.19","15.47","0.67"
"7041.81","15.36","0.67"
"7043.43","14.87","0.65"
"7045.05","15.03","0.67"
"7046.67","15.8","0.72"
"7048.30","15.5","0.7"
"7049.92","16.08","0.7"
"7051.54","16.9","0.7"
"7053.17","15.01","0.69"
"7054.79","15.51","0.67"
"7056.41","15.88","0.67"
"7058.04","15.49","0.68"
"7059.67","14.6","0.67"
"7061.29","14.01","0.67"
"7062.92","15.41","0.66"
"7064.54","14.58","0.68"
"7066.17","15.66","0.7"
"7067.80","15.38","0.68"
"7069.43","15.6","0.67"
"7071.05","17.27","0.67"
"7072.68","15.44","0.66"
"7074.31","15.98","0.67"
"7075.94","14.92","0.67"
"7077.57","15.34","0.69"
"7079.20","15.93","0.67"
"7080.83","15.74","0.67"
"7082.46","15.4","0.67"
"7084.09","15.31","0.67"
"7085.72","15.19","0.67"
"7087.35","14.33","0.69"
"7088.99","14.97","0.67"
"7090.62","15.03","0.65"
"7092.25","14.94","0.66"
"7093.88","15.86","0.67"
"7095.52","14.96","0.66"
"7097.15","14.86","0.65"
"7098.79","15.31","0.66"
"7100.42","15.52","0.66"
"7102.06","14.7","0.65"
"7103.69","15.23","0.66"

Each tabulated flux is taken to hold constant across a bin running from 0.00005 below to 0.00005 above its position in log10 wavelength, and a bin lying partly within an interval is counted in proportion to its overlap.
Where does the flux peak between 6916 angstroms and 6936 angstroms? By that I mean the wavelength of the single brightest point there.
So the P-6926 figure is 6921.24 angstroms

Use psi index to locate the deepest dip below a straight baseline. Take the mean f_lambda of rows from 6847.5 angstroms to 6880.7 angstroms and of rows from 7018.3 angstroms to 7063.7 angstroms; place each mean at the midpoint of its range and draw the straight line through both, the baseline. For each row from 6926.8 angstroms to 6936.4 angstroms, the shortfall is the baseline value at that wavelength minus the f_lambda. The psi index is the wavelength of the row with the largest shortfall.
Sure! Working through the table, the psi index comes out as 6929.22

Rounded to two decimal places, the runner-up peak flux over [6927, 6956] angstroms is 16.57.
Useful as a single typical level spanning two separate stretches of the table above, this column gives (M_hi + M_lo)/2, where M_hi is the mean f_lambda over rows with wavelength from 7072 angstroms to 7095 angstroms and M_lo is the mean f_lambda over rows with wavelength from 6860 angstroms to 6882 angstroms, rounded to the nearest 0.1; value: 15.4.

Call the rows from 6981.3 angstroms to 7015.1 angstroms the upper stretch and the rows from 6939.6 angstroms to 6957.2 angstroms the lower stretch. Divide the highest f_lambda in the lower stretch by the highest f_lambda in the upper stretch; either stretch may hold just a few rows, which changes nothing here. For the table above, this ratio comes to 0.97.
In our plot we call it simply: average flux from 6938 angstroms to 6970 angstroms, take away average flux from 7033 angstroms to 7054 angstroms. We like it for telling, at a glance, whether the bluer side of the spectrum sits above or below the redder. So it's 0.37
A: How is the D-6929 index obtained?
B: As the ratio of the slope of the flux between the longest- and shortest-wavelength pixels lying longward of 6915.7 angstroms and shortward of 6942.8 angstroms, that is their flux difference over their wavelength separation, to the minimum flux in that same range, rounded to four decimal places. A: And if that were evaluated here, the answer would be 0.0054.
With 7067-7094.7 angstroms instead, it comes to 0.0013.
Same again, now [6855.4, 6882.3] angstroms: -0.0065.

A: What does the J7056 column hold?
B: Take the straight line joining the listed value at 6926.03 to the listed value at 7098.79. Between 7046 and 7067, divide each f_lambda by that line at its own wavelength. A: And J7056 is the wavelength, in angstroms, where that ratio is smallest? 7061.29 angstroms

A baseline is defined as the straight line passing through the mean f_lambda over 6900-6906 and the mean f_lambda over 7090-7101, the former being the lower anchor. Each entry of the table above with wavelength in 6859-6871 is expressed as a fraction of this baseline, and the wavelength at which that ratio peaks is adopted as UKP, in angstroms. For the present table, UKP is 6868.85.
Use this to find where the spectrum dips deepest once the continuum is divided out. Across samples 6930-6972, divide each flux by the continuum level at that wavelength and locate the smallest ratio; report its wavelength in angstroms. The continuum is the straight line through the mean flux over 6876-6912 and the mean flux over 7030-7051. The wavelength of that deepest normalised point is 6951.59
